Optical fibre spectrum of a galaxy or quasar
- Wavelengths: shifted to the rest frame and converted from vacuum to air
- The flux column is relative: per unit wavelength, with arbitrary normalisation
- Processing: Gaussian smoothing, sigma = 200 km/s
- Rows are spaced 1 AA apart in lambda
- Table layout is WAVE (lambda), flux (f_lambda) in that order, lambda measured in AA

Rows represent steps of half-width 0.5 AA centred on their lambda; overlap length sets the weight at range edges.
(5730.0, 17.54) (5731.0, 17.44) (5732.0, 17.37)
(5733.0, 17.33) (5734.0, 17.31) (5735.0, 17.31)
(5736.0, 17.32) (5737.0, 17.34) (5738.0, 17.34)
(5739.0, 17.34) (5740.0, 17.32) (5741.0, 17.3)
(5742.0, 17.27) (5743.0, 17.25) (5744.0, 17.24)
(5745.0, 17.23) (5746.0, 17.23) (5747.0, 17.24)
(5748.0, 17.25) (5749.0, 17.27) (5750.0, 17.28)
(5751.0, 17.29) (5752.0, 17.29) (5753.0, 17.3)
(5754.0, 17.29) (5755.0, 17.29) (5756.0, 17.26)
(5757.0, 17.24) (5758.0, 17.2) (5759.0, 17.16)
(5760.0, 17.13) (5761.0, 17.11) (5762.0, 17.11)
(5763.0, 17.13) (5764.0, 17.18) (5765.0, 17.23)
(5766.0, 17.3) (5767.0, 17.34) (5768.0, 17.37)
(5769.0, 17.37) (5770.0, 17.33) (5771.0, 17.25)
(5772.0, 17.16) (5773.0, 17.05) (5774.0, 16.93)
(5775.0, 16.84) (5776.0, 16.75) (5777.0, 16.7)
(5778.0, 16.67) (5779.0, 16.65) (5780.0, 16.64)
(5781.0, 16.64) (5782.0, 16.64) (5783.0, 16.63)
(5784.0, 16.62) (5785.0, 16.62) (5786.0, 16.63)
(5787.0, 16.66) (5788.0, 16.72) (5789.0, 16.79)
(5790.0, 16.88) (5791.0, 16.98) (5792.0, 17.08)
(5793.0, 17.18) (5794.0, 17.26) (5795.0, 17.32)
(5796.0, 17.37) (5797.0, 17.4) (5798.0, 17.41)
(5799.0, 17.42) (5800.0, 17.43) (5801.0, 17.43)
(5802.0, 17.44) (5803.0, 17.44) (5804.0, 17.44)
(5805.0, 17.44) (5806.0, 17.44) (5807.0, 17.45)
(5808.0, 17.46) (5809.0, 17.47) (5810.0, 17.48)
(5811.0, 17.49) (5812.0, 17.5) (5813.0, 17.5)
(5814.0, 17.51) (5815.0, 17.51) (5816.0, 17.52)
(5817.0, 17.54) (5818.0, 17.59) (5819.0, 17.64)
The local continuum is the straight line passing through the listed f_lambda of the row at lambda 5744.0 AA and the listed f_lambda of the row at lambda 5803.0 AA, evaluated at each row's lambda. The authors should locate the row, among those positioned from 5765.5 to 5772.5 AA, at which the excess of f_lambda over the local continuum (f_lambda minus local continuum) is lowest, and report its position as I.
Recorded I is 5772.0 AA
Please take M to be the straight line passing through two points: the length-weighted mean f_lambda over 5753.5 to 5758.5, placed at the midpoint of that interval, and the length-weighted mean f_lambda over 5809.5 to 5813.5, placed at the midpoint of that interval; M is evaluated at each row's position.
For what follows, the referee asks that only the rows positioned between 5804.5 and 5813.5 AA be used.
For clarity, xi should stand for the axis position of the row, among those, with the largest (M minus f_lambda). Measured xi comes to 5806.0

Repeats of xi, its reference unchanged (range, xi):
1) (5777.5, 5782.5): 5782.0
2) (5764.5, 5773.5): 5773.0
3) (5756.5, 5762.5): 5762.0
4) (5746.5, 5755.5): 5747.0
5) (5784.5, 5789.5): 5785.0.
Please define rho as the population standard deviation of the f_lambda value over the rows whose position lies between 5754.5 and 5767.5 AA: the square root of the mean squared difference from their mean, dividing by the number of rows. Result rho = 0.07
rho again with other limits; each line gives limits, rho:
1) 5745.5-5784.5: 0.26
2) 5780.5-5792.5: 0.15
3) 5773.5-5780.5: 0.10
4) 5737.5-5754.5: 0.03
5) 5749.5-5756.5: 0.01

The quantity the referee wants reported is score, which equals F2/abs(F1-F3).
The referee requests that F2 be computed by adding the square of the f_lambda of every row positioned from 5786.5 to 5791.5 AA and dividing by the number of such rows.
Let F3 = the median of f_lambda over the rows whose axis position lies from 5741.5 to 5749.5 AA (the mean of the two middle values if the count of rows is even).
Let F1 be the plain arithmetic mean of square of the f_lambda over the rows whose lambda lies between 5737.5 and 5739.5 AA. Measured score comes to 0.997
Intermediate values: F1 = 301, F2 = 282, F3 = 17.2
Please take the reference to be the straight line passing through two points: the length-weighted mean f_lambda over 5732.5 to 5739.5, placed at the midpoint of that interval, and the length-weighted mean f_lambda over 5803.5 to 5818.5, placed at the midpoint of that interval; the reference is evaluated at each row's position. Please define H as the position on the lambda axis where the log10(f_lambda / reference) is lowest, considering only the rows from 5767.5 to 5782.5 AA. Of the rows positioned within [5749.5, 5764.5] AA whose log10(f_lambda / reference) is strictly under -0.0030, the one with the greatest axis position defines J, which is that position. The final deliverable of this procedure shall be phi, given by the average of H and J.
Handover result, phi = 5773.0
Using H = 5782.0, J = 5764.0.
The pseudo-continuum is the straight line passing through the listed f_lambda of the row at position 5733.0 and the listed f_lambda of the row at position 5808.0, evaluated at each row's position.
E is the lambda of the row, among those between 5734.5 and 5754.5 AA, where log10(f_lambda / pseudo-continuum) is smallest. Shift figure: 5746.0 AA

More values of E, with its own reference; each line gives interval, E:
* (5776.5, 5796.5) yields 5785.0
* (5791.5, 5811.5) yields 5792.0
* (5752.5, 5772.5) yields 5762.0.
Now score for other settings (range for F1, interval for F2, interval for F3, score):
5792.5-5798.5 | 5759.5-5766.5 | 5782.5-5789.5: 1.040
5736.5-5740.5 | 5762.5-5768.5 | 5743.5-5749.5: 1.052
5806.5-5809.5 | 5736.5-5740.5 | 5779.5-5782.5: 1.043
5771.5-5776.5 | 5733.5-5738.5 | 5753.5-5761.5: 1.112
